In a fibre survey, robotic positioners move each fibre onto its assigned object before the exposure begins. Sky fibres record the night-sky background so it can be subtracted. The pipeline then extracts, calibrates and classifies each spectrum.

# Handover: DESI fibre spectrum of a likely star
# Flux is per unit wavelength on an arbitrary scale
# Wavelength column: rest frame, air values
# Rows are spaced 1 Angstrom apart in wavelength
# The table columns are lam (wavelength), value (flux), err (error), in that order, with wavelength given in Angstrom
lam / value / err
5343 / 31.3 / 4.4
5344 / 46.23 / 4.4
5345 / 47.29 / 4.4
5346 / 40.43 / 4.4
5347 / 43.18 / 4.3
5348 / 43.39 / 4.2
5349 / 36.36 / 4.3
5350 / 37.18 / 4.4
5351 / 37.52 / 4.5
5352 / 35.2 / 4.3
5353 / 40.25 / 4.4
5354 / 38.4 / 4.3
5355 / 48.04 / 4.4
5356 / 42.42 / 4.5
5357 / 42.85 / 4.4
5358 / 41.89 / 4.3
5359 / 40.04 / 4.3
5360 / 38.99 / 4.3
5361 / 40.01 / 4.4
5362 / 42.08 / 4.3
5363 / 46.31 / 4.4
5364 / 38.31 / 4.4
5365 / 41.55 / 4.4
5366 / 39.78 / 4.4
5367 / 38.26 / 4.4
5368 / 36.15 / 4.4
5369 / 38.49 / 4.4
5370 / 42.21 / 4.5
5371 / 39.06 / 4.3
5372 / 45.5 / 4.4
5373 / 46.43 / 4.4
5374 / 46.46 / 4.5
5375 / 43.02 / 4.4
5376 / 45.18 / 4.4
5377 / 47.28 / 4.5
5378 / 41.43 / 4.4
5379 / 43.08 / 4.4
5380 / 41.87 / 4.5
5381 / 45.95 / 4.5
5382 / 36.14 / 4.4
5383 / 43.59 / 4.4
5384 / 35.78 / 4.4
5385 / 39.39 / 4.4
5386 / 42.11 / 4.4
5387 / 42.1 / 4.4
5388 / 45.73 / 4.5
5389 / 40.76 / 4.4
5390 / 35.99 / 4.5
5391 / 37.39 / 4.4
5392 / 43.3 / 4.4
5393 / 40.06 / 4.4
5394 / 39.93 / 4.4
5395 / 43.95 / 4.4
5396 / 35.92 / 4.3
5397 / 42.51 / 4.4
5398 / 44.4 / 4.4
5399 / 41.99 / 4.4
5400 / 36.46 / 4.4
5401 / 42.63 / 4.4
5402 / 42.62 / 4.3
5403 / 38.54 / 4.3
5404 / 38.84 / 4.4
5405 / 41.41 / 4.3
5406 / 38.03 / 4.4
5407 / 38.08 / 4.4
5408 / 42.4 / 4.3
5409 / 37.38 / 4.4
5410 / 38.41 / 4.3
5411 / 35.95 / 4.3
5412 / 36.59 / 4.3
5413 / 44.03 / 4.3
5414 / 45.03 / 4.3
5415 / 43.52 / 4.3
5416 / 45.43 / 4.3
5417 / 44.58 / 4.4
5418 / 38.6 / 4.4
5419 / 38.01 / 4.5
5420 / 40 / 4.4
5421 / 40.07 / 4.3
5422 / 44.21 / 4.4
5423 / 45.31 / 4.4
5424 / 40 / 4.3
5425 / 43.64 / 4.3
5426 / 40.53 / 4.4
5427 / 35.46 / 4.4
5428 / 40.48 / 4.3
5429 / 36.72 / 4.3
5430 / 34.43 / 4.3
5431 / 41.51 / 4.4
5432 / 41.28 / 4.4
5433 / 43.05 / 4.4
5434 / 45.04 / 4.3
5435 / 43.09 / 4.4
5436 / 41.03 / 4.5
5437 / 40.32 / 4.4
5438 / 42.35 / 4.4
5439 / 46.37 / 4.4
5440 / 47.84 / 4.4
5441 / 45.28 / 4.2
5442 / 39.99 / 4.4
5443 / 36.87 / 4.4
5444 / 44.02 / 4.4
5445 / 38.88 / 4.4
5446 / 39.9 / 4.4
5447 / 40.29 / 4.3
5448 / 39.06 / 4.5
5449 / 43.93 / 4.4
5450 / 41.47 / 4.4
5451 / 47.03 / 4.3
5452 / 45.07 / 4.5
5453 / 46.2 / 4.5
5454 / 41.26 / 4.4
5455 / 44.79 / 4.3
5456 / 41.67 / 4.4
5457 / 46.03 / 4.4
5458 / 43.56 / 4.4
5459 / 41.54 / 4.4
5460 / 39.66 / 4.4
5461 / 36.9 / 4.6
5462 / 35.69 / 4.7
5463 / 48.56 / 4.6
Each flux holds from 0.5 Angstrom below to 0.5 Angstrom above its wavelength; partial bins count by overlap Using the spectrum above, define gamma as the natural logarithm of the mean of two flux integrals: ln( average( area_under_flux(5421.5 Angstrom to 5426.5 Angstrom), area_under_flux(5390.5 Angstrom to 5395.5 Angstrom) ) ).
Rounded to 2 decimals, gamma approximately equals 5.34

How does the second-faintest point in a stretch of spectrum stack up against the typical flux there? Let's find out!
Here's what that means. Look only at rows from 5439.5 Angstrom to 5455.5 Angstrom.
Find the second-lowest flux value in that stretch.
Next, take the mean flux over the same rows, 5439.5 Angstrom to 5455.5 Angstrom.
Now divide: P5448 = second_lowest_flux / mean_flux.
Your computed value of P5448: 0.912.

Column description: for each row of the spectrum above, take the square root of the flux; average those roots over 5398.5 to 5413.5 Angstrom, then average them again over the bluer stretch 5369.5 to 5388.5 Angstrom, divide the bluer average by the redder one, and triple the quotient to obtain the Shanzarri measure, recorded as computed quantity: 3.12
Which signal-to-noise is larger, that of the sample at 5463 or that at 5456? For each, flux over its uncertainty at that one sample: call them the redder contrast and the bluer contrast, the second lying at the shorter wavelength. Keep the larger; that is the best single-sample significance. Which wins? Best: 10.6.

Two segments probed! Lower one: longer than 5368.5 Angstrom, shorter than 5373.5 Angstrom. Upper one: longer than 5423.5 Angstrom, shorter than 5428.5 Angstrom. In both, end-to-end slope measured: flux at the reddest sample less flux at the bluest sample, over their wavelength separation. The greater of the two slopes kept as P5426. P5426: 2.0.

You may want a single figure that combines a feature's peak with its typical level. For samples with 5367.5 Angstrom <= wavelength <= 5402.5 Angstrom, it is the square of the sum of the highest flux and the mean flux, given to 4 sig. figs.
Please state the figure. 7894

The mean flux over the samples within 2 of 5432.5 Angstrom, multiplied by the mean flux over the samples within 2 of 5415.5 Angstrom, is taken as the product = 1907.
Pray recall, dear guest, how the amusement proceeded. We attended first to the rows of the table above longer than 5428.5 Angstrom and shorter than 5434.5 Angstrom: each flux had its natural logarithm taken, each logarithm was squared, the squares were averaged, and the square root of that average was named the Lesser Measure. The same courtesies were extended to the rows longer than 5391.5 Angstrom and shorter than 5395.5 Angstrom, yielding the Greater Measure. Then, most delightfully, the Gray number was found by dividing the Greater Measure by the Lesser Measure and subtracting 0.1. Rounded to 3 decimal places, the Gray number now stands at 0.910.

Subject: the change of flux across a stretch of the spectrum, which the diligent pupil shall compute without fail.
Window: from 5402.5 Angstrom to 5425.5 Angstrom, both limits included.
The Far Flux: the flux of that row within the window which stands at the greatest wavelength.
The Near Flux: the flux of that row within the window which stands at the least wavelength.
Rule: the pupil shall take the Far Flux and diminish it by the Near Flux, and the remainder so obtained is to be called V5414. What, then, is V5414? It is 5.1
